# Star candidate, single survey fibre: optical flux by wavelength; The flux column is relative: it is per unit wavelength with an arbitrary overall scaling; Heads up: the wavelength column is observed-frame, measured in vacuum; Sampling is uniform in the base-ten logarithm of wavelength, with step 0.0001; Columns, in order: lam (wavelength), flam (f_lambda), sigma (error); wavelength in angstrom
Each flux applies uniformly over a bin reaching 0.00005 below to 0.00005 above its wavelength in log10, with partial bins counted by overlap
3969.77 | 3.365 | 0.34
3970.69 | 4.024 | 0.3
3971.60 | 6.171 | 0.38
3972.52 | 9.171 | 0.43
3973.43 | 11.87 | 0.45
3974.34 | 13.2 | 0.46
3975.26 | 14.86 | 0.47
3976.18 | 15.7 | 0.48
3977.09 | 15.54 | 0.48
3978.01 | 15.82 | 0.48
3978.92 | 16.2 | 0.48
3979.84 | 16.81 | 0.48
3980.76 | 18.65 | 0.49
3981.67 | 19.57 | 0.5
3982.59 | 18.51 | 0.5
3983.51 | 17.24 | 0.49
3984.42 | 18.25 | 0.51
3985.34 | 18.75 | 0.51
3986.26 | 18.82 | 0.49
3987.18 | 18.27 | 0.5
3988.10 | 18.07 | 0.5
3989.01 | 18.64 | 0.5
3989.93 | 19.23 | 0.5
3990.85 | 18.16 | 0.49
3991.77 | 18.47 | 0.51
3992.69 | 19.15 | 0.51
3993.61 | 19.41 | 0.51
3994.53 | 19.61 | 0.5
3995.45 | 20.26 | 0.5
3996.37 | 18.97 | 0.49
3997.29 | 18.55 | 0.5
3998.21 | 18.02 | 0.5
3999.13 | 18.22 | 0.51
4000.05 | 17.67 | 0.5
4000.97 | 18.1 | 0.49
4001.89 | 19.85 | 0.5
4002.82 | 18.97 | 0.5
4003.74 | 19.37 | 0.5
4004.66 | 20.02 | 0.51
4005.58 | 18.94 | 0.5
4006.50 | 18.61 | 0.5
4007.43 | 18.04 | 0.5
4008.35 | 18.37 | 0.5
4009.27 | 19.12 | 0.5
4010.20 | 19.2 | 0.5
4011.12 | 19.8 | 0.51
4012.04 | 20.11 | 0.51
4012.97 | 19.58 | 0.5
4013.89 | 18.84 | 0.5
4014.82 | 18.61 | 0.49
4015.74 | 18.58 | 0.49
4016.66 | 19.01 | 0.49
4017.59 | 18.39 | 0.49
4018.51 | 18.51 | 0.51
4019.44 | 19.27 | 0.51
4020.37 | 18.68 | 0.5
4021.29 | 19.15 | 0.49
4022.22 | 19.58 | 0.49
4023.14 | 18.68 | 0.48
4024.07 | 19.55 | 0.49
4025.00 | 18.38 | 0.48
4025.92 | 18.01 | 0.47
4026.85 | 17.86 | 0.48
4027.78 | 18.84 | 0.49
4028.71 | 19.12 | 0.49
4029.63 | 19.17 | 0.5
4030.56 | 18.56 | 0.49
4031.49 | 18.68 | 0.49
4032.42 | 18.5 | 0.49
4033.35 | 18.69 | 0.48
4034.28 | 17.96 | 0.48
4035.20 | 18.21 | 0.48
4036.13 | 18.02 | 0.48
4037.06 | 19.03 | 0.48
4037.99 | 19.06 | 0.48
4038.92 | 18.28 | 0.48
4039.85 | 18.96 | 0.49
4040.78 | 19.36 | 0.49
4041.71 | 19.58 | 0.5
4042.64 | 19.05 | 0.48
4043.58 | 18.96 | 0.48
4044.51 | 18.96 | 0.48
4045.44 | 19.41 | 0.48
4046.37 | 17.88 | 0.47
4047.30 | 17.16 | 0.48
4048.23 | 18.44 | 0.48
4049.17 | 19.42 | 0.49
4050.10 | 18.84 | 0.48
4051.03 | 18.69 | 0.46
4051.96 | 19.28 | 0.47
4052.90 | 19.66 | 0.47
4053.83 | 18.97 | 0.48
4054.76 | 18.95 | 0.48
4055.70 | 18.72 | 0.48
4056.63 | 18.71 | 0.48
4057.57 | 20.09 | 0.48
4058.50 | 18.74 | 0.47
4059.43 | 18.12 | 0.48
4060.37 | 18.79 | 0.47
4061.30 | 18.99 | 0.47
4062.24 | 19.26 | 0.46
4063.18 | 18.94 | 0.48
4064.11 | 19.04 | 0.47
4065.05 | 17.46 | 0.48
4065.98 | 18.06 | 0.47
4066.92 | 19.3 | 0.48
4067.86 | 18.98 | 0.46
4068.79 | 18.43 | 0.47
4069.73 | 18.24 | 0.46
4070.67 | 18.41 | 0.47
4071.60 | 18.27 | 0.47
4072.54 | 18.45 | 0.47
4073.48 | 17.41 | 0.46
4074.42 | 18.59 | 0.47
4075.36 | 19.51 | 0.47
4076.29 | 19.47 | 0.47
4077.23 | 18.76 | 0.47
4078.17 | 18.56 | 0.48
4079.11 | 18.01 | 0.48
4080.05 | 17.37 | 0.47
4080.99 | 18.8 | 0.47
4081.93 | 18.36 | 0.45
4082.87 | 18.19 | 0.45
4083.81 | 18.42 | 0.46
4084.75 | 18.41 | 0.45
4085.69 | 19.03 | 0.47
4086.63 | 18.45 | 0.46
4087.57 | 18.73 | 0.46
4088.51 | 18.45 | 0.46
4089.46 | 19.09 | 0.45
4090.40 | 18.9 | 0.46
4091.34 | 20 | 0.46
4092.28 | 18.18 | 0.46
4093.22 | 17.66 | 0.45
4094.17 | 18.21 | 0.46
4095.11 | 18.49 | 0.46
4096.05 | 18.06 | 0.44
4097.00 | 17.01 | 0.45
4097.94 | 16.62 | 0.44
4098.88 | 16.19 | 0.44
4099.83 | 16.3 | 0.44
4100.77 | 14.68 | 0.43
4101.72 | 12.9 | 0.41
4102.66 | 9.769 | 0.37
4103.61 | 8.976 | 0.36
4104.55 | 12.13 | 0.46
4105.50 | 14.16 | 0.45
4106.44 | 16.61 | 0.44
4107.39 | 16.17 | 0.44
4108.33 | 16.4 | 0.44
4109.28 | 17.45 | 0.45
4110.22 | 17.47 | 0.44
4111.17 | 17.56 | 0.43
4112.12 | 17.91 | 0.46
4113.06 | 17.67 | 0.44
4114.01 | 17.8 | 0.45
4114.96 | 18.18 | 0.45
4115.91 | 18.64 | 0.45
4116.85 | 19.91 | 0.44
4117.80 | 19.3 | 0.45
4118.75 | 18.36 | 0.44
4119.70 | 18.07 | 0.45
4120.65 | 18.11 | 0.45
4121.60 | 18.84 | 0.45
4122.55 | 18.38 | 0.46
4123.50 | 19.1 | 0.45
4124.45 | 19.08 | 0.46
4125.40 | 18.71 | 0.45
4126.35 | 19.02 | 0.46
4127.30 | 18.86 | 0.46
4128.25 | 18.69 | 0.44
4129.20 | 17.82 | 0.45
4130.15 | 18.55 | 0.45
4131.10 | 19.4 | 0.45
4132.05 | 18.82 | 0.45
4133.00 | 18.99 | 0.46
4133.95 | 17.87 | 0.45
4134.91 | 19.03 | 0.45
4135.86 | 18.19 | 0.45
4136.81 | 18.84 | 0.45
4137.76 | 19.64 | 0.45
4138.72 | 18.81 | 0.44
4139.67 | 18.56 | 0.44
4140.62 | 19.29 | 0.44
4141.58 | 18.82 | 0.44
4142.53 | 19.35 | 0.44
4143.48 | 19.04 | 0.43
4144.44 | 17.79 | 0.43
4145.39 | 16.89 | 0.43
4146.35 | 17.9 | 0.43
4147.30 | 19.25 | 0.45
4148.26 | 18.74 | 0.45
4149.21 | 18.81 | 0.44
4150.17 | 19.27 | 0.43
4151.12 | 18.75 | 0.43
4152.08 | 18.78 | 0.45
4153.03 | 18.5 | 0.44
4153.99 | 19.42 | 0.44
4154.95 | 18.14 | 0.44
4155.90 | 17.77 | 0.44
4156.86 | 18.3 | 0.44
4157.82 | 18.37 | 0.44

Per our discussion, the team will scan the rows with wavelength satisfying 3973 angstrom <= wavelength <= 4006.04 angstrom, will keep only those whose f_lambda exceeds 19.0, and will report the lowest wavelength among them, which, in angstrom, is 3981.67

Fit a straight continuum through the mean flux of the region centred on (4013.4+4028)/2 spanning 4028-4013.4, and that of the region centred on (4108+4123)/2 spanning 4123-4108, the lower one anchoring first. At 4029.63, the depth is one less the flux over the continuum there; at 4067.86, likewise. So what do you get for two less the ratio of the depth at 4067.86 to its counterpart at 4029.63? 0.9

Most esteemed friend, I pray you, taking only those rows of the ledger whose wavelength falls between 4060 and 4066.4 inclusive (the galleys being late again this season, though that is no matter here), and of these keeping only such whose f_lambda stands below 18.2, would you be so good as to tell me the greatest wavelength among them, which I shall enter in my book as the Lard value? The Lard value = 4065.98 angstrom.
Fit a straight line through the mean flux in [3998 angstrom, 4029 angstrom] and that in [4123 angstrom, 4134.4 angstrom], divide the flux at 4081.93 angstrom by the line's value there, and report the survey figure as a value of 0.98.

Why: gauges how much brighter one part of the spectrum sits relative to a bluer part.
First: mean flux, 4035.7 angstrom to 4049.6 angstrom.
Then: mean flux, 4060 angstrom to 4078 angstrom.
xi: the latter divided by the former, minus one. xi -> -0.006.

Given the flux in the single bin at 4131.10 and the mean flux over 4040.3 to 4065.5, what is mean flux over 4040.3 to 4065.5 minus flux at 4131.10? -0.53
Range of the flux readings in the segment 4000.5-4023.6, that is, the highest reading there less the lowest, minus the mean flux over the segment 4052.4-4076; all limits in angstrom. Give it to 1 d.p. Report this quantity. -16.7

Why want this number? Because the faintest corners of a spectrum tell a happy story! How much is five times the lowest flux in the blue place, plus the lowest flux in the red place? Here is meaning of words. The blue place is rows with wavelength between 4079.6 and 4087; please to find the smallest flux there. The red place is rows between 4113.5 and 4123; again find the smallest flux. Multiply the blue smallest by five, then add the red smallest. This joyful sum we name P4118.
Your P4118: 105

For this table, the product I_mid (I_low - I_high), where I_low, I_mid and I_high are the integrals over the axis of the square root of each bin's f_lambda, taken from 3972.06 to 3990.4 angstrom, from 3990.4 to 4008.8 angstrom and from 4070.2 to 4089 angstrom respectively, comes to -495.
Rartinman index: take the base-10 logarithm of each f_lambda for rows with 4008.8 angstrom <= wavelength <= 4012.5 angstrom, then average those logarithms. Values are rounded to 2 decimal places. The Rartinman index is 1.29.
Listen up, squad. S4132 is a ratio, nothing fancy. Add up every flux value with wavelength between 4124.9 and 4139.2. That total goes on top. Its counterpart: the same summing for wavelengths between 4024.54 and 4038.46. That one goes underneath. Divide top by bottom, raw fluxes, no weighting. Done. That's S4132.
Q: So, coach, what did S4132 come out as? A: 1.01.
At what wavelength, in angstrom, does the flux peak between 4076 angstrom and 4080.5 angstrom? 4076.29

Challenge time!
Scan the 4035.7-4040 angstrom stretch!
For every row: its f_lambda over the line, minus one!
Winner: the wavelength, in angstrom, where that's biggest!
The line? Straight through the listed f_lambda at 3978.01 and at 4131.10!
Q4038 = 4037.99 angstrom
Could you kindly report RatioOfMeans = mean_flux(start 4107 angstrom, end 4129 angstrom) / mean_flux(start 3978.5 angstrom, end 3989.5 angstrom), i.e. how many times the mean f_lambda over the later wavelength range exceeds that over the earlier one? 1.01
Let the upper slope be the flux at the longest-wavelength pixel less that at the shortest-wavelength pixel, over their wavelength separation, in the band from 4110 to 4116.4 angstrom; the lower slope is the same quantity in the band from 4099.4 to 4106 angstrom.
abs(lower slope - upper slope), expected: 0.58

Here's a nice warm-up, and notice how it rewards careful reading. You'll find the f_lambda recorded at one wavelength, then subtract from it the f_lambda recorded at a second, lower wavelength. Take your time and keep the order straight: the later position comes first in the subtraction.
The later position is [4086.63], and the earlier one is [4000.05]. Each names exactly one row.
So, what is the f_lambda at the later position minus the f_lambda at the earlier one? 0.8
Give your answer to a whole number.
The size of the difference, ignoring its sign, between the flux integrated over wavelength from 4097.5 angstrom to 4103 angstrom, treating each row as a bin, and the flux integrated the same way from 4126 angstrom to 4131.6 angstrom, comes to 25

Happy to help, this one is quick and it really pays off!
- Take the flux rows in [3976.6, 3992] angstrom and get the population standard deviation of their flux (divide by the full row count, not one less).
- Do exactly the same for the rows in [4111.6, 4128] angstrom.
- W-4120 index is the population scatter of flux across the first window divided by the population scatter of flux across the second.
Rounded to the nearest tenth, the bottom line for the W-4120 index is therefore 2.0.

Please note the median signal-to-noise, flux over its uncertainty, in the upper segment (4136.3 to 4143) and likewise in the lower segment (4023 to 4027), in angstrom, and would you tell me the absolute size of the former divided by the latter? 1.12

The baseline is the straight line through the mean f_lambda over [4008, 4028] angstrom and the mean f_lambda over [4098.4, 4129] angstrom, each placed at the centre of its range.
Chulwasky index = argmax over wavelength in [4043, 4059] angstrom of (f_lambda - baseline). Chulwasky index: 4057.57 angstrom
